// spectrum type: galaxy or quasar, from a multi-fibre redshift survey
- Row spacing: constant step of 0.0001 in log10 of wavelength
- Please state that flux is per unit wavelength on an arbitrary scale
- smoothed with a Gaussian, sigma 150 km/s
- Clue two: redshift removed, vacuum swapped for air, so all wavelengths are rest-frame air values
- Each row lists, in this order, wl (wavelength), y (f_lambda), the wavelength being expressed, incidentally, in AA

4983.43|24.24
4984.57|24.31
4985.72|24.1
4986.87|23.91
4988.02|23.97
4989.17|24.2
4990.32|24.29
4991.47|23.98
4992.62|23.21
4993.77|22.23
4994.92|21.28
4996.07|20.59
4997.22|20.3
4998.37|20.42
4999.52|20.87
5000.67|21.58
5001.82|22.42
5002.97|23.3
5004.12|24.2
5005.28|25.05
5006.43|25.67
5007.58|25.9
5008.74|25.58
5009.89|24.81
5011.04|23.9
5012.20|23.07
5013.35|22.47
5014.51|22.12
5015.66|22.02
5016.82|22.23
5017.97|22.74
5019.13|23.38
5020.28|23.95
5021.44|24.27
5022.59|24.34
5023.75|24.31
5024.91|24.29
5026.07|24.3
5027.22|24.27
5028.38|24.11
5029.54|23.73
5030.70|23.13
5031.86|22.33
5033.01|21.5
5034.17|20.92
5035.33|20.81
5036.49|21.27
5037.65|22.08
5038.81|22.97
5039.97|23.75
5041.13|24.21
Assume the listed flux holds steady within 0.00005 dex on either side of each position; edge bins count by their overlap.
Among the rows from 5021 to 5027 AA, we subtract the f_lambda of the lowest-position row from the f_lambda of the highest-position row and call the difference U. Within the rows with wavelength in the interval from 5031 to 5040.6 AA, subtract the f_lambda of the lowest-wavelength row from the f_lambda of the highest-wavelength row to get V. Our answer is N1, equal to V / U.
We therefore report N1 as 47.3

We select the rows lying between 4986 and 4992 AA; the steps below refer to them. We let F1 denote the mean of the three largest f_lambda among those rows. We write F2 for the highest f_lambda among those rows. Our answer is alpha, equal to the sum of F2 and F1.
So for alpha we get 48.4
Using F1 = 24.2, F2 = 24.29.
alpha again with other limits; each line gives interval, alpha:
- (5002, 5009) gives 51.6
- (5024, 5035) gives 48.6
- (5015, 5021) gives 47.3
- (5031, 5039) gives 45.4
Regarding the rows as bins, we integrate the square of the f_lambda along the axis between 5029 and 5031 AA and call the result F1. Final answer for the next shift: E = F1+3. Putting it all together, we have 1104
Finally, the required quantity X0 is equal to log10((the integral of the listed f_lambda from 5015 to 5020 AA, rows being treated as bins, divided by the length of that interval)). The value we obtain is 1.36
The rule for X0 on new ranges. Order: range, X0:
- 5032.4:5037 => 1.33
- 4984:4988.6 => 1.38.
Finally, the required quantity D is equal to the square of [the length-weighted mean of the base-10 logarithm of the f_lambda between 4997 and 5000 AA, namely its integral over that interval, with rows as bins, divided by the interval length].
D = 1.73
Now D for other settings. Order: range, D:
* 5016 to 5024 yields 1.88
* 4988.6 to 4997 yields 1.84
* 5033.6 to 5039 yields 1.77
